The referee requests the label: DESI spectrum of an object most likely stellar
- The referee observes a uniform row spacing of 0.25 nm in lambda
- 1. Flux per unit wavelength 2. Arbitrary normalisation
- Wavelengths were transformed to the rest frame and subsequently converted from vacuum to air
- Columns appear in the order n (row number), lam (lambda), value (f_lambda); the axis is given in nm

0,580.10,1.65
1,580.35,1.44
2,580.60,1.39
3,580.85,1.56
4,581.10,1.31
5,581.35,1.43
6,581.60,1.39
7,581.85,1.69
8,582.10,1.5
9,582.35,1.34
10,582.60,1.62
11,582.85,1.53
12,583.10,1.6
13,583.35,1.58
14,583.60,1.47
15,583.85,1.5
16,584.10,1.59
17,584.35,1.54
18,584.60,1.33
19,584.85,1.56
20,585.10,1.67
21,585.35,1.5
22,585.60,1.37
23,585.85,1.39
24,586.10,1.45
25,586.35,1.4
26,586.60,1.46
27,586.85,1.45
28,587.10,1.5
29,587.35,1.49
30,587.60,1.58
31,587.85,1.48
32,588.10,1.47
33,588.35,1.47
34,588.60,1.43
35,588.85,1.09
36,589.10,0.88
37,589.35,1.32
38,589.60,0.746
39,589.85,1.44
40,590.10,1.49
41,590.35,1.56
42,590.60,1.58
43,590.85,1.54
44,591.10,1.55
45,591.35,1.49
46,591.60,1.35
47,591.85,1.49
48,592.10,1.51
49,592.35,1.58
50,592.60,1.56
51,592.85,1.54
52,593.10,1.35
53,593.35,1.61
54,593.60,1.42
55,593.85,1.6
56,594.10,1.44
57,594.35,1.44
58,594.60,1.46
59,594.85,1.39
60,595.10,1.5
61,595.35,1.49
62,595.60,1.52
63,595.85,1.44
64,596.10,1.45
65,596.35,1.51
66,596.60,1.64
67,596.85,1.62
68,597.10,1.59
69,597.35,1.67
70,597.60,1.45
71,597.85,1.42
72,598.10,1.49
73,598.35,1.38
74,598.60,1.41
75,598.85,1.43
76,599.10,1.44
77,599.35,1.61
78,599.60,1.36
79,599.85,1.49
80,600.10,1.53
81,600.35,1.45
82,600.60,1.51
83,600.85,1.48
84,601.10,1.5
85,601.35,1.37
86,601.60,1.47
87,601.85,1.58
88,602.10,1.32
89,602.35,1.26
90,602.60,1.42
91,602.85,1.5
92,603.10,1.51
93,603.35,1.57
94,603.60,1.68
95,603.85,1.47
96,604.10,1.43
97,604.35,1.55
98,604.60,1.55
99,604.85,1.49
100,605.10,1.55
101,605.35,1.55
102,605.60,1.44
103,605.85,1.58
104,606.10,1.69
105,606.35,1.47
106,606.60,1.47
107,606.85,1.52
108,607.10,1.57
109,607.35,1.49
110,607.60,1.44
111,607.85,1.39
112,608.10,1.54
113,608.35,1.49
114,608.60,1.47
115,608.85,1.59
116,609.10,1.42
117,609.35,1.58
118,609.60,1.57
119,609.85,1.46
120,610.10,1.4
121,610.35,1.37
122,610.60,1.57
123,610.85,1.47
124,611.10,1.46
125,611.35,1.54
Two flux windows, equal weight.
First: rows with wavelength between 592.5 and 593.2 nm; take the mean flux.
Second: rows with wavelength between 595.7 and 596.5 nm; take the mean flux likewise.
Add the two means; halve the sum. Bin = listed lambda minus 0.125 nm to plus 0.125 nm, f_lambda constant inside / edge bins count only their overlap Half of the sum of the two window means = 1.48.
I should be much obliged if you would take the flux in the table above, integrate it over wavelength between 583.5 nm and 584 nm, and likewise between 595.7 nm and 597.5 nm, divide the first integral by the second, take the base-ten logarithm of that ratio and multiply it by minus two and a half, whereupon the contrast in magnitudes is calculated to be 1.4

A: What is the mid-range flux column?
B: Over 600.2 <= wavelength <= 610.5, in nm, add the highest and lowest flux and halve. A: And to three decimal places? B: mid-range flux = 1.475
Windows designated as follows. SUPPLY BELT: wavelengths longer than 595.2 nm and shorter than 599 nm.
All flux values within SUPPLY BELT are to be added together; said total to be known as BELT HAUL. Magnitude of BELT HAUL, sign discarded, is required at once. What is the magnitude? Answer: 23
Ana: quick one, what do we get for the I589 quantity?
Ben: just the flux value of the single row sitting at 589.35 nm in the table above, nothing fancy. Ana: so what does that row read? 1.32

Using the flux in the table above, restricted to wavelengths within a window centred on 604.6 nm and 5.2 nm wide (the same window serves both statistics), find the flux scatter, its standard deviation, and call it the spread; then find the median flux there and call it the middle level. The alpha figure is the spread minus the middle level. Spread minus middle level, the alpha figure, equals -1.41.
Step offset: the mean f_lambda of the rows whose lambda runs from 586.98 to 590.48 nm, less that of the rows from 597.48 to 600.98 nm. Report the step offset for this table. -0.11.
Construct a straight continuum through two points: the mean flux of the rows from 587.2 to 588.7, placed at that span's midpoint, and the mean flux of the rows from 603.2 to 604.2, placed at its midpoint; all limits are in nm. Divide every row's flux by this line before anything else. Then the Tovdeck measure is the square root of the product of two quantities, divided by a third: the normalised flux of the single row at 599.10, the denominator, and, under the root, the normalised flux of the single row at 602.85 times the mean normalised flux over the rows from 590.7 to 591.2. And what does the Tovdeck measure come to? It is 1.06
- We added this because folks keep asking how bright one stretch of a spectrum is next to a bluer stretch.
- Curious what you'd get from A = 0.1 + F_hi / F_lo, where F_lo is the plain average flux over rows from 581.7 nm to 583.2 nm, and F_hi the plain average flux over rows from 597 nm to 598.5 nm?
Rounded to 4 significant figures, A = 1.070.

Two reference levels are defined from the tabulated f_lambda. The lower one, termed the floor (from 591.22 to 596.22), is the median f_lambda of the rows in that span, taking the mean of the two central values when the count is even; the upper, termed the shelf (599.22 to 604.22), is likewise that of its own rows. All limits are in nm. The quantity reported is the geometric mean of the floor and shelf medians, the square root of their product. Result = 1.49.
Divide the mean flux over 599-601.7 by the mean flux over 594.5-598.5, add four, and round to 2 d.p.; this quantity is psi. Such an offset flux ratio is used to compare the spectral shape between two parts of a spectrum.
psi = 4.98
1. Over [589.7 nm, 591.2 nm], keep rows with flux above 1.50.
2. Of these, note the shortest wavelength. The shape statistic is 590.35 nm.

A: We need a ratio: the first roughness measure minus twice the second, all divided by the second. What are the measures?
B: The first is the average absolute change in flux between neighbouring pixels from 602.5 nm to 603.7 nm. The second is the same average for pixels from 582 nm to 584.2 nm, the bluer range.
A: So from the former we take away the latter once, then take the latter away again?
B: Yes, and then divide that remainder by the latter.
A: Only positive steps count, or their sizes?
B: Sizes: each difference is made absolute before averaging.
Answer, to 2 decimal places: -1.39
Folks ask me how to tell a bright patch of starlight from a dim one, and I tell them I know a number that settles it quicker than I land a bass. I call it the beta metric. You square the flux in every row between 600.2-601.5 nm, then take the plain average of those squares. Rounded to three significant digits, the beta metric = 2.14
